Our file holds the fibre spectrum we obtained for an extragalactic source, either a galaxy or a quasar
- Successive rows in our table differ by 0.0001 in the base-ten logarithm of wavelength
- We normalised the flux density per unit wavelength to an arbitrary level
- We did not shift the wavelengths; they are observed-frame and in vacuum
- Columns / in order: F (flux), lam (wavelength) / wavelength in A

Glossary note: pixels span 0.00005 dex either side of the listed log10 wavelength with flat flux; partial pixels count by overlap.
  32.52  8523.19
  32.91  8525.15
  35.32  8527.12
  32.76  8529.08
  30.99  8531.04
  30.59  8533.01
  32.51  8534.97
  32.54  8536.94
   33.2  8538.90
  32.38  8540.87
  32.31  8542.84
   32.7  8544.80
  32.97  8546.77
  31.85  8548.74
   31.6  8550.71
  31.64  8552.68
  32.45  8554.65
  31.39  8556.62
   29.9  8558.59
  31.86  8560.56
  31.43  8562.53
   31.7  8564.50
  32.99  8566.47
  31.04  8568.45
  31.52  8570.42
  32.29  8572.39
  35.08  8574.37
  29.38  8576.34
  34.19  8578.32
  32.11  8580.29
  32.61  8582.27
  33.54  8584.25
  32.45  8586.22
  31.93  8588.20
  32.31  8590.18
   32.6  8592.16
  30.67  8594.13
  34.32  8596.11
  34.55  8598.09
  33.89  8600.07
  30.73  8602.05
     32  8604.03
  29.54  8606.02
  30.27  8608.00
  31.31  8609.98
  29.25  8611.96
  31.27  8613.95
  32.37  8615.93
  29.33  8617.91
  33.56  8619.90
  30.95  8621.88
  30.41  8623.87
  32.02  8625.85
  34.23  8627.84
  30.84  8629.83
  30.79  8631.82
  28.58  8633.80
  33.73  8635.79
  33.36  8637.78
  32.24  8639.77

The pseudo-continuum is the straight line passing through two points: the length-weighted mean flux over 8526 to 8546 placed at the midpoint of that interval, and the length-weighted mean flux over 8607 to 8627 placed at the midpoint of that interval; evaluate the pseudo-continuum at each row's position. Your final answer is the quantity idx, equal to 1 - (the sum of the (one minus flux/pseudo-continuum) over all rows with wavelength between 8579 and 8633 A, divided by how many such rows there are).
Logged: 1.017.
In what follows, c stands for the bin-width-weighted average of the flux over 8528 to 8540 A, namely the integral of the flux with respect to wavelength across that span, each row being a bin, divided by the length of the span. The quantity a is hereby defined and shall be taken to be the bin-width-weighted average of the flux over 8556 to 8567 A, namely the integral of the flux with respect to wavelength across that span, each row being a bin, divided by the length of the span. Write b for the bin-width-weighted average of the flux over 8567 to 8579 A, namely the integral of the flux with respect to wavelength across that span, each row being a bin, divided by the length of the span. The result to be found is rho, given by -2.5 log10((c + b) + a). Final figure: -4.95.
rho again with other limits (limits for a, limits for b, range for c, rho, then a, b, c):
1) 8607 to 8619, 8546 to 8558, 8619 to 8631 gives -4.94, 30.7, 31.9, 32.0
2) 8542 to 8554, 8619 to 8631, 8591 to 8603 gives -4.97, 32.2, 32.0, 32.8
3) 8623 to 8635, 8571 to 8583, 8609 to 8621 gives -4.94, 31.2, 32.6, 31.2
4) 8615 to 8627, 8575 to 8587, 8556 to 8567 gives -4.95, 31.5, 32.5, 31.5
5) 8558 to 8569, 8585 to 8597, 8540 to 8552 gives -4.96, 31.6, 32.4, 32.3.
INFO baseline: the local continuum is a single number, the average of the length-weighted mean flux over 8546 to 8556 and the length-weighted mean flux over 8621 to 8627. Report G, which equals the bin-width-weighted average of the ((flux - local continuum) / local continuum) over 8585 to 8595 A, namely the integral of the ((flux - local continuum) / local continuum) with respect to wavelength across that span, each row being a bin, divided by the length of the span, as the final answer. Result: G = 0.013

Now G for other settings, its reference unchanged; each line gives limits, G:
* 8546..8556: 0.014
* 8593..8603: 0.039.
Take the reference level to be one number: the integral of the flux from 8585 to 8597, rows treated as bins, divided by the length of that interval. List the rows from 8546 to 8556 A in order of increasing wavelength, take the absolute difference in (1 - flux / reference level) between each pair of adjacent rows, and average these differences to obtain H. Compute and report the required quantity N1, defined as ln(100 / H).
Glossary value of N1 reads 8.67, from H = 0.017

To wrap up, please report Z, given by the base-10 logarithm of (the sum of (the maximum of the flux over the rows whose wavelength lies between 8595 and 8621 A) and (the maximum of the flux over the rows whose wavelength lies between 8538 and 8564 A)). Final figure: 1.83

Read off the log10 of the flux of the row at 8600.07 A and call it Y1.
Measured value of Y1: 1.530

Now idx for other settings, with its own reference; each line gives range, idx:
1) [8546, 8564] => 0.983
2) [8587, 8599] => 1.038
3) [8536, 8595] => 1.004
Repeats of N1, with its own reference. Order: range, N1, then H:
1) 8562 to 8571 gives 8.09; 0.031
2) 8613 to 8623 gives 7.07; 0.085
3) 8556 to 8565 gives 8.05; 0.032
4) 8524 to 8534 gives 7.50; 0.055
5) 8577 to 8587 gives 7.94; 0.035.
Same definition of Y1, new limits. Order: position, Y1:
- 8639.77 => 1.508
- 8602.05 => 1.488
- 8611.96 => 1.466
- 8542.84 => 1.509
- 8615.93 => 1.510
